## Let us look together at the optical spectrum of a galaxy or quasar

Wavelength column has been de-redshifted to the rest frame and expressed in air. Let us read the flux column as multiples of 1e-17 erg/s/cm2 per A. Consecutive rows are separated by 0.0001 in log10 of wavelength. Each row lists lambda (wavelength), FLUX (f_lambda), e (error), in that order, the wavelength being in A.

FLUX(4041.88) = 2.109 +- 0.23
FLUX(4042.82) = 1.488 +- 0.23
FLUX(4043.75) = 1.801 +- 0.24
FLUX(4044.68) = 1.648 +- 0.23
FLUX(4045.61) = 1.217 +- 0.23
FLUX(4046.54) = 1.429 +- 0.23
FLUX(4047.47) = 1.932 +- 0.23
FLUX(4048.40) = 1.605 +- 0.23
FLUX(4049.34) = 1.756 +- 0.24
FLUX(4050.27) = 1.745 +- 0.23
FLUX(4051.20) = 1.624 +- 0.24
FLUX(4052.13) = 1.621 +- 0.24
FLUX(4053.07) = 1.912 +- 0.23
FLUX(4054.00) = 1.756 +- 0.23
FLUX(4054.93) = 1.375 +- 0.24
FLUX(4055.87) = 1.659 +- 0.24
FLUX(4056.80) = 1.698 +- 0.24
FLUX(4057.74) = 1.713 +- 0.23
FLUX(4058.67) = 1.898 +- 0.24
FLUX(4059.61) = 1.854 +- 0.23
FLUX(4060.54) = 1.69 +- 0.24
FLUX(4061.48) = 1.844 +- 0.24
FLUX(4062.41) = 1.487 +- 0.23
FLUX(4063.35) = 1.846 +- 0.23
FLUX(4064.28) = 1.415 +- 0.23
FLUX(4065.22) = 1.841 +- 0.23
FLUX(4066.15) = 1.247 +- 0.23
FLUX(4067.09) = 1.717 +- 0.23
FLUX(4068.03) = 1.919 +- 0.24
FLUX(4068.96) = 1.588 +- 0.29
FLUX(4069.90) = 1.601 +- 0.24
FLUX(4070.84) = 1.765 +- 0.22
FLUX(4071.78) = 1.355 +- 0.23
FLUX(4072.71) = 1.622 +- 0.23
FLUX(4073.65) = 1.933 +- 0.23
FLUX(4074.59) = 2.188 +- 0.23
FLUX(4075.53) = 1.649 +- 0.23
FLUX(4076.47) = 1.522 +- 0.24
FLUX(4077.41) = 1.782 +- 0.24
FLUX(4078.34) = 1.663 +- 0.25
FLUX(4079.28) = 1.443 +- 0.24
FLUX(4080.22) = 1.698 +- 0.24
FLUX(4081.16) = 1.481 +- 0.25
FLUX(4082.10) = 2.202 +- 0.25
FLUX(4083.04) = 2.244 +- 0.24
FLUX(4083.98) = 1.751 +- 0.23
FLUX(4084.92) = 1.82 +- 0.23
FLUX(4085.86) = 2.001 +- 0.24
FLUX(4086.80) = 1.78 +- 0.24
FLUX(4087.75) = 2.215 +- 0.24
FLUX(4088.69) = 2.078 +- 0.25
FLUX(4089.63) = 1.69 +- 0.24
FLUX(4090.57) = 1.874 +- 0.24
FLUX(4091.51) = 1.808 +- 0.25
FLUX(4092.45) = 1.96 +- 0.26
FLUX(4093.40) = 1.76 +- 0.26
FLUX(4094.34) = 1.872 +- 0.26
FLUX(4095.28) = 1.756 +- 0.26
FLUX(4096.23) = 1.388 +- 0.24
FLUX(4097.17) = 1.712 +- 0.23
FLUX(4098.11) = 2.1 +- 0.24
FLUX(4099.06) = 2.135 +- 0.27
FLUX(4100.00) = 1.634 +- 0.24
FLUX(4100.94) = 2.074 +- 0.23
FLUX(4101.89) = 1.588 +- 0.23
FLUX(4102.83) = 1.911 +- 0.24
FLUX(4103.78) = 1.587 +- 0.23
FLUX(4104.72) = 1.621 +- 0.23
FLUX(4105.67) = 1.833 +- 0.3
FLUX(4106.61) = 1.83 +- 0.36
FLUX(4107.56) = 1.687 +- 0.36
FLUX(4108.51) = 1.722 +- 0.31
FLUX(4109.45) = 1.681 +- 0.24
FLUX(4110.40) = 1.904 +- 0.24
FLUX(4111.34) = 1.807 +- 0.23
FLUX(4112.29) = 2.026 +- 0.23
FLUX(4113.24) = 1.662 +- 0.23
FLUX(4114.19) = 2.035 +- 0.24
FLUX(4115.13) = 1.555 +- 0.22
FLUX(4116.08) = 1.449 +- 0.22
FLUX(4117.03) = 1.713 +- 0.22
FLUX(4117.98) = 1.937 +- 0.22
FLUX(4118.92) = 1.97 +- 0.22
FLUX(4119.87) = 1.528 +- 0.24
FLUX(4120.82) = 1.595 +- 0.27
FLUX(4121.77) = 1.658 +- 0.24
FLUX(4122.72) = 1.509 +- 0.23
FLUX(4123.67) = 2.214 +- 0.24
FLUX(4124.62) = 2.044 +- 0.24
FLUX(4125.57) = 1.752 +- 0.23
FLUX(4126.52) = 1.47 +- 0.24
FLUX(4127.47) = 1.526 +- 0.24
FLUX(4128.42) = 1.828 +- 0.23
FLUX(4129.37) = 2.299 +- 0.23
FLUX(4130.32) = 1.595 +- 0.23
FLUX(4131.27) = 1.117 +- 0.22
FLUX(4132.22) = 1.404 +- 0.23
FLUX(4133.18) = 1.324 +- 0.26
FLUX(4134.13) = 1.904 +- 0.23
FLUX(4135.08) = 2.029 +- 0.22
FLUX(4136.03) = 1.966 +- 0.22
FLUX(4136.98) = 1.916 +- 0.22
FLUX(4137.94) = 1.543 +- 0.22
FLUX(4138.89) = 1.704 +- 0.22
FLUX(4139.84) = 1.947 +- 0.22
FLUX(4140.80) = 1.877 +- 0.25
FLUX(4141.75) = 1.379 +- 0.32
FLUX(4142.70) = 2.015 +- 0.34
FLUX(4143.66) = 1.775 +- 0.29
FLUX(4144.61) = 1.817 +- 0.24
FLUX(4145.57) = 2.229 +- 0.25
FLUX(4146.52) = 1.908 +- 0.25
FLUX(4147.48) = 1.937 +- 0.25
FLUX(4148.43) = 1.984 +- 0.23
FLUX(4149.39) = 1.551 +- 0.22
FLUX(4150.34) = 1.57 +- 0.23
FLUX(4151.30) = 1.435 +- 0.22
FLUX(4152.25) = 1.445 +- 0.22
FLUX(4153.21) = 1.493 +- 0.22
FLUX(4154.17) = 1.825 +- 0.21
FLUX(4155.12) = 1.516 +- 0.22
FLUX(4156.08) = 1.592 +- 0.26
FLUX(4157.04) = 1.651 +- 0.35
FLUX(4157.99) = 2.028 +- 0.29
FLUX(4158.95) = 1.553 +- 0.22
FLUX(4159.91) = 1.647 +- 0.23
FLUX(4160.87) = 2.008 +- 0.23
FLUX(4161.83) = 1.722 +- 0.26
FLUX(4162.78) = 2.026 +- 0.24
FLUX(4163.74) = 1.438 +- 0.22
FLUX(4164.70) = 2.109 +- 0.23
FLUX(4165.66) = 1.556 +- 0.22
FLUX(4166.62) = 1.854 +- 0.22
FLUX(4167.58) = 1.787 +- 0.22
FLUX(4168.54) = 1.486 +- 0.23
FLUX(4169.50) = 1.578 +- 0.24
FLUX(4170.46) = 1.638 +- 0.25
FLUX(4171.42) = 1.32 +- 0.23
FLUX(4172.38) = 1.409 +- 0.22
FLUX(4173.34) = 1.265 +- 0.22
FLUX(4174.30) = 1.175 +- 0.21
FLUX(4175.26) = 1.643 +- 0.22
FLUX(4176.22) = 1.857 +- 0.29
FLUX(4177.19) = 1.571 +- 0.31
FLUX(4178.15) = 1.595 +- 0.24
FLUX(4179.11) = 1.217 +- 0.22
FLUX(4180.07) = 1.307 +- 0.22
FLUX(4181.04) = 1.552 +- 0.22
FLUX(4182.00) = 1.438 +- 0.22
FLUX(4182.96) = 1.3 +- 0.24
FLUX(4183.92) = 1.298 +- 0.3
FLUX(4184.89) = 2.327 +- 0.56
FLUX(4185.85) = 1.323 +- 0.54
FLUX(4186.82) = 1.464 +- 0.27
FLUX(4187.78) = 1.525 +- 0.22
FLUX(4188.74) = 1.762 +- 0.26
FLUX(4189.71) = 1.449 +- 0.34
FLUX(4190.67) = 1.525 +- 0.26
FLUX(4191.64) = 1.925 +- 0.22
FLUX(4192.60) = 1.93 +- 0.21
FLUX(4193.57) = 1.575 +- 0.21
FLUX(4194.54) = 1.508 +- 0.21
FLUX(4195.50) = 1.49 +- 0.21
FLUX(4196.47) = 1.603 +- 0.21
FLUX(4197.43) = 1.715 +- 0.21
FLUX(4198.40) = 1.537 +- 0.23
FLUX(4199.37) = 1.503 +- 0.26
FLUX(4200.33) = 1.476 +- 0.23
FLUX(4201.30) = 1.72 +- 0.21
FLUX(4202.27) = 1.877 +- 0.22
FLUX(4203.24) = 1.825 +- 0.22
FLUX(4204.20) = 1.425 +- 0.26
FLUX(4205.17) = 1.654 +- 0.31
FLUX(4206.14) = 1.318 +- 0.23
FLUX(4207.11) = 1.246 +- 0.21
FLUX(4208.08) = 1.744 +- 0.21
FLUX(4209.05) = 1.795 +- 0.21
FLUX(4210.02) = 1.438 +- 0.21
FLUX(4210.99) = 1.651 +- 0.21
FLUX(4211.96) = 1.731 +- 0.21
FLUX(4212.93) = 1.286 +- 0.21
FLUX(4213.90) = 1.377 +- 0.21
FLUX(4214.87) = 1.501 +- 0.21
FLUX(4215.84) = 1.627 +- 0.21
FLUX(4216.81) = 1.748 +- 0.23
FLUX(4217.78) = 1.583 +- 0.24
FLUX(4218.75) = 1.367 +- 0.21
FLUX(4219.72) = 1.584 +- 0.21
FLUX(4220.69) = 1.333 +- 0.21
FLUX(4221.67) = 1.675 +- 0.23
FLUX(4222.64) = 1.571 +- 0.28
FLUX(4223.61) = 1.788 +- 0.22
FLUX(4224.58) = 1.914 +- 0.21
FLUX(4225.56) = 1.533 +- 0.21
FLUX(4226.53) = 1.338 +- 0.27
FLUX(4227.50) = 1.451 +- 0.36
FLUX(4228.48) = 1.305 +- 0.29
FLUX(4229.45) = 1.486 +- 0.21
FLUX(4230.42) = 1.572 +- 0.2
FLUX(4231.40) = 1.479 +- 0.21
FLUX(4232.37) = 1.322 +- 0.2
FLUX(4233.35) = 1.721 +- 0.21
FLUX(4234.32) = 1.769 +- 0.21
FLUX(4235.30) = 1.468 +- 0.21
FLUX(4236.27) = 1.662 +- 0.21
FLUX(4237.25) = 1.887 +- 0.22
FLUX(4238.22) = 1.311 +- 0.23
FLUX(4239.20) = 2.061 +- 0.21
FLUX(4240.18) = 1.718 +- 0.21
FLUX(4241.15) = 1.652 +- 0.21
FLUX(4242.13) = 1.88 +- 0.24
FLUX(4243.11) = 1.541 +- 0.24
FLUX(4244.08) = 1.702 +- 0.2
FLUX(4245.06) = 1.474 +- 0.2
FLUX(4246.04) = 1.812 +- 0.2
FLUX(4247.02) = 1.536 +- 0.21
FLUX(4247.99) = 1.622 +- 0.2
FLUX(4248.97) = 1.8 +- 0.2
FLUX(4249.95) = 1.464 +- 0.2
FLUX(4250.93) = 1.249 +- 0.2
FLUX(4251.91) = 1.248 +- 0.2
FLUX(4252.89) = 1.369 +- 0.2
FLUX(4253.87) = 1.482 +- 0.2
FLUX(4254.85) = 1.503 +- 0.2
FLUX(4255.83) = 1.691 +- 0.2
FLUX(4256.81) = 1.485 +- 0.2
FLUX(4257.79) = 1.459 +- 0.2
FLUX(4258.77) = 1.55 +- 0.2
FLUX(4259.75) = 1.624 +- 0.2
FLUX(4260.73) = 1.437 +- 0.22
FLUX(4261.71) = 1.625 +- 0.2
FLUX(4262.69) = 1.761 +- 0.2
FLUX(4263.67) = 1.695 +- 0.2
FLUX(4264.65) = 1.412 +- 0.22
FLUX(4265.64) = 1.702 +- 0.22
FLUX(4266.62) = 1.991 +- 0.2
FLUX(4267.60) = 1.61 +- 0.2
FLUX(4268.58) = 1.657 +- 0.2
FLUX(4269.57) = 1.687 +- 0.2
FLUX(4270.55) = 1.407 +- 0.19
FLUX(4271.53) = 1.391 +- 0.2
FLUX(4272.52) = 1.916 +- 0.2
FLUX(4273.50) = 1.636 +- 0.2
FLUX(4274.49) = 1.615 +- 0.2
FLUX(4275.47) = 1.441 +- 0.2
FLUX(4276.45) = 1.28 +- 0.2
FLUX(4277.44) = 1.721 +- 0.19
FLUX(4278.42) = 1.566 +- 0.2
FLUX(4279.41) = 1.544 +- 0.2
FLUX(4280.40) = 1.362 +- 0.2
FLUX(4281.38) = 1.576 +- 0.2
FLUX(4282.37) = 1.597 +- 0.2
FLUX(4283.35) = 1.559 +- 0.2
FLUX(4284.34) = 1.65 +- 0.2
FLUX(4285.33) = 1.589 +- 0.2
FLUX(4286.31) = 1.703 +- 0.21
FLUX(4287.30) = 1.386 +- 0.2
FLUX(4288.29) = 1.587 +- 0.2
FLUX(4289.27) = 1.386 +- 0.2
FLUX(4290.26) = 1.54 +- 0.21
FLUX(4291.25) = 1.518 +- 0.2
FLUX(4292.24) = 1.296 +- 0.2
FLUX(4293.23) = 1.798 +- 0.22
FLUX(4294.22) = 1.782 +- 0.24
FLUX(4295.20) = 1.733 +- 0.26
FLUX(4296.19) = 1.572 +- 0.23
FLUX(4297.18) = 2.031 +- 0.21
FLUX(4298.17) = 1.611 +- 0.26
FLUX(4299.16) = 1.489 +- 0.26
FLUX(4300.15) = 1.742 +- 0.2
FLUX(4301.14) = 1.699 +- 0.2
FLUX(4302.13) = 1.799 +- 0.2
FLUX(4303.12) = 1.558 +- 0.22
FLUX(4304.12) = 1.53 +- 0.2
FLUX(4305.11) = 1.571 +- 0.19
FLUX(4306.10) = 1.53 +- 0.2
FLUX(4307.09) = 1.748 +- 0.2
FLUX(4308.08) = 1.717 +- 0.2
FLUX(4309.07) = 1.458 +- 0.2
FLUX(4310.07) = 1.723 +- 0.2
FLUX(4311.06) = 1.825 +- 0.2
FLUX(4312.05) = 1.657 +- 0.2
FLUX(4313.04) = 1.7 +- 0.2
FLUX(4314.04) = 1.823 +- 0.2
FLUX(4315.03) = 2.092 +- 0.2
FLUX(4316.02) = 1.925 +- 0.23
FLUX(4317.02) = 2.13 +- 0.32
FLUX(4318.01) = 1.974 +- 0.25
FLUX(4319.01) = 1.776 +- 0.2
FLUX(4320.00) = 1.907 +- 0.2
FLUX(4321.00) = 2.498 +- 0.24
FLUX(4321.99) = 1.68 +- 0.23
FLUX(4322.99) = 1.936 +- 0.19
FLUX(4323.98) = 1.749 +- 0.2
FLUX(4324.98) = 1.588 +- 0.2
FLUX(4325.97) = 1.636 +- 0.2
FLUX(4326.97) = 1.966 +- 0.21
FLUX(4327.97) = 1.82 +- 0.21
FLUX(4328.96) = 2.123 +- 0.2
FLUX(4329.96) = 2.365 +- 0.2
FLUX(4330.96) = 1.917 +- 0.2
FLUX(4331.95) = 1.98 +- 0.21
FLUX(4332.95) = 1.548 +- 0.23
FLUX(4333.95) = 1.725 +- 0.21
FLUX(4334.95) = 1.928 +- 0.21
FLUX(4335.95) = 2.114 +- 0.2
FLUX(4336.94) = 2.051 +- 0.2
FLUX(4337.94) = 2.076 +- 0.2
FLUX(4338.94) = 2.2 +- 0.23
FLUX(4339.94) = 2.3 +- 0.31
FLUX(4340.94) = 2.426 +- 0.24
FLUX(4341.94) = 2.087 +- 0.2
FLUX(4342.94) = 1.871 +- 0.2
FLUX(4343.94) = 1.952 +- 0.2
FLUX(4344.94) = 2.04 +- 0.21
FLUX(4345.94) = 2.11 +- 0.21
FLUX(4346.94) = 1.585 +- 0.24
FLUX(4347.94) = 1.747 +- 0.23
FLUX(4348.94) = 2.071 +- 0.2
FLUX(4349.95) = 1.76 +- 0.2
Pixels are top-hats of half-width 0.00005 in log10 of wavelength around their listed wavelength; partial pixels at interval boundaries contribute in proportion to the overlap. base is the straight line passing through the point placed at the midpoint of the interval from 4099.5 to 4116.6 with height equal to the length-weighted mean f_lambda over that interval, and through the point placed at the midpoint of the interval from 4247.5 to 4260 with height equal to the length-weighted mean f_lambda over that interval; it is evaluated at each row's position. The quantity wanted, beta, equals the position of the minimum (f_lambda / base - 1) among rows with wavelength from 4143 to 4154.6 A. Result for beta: 4151.30 A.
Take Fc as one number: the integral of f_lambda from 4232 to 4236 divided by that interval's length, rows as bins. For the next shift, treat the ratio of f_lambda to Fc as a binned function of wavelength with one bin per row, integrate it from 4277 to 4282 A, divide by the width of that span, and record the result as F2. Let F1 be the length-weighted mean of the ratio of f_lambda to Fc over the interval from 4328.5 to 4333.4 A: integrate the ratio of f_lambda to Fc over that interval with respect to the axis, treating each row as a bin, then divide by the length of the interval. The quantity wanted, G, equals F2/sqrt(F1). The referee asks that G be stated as 0.87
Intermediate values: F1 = 1.26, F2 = 0.98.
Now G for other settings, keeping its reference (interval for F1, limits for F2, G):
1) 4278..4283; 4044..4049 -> 1.02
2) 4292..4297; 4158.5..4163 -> 1.09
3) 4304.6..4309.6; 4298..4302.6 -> 1.05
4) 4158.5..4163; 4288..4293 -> 0.88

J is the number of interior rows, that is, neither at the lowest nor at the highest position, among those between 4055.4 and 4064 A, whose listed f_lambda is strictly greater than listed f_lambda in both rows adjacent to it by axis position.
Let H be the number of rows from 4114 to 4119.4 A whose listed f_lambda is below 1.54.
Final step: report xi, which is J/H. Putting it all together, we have 2.0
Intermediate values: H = 1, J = 2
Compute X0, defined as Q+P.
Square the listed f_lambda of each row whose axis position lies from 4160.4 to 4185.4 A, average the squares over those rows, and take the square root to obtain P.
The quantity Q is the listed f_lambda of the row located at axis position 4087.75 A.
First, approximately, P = 1.62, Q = 2.215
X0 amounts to 3.84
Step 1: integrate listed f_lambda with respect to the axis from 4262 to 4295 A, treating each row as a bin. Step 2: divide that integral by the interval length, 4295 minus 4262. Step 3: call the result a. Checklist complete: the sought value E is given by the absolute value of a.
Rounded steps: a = 1.59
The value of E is 1.59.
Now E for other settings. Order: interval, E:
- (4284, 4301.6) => 1.62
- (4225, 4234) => 1.48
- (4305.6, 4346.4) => 1.92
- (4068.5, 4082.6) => 1.70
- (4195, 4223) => 1.57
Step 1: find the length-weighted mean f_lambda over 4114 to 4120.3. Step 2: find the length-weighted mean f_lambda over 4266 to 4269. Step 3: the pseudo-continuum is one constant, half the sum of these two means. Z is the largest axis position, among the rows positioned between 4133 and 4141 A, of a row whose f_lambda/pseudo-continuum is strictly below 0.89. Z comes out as 4137.94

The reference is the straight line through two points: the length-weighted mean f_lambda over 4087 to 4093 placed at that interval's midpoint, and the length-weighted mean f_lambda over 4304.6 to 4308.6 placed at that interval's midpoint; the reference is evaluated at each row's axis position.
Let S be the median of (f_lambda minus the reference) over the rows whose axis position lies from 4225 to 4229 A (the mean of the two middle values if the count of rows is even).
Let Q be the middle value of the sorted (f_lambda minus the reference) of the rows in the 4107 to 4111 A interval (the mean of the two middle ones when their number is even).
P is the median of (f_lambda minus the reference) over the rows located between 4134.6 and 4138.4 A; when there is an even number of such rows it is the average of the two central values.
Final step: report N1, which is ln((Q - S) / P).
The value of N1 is 0.7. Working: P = 0.08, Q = -0.2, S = -0.4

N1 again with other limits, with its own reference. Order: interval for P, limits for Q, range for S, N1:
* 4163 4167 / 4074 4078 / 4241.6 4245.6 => 0.0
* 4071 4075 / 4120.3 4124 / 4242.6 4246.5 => -0.1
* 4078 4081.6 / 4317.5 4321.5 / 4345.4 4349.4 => -4.0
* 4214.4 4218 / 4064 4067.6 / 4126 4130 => 0.2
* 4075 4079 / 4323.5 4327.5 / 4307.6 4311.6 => -3.7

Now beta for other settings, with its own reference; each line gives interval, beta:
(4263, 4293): 4276.45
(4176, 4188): 4179.11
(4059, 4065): 4064.28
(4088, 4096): 4089.63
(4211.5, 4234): 4212.93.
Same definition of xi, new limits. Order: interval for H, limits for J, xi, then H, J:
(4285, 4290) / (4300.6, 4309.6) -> 1.5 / 2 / 3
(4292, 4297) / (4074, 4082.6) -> 2.0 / 1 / 2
